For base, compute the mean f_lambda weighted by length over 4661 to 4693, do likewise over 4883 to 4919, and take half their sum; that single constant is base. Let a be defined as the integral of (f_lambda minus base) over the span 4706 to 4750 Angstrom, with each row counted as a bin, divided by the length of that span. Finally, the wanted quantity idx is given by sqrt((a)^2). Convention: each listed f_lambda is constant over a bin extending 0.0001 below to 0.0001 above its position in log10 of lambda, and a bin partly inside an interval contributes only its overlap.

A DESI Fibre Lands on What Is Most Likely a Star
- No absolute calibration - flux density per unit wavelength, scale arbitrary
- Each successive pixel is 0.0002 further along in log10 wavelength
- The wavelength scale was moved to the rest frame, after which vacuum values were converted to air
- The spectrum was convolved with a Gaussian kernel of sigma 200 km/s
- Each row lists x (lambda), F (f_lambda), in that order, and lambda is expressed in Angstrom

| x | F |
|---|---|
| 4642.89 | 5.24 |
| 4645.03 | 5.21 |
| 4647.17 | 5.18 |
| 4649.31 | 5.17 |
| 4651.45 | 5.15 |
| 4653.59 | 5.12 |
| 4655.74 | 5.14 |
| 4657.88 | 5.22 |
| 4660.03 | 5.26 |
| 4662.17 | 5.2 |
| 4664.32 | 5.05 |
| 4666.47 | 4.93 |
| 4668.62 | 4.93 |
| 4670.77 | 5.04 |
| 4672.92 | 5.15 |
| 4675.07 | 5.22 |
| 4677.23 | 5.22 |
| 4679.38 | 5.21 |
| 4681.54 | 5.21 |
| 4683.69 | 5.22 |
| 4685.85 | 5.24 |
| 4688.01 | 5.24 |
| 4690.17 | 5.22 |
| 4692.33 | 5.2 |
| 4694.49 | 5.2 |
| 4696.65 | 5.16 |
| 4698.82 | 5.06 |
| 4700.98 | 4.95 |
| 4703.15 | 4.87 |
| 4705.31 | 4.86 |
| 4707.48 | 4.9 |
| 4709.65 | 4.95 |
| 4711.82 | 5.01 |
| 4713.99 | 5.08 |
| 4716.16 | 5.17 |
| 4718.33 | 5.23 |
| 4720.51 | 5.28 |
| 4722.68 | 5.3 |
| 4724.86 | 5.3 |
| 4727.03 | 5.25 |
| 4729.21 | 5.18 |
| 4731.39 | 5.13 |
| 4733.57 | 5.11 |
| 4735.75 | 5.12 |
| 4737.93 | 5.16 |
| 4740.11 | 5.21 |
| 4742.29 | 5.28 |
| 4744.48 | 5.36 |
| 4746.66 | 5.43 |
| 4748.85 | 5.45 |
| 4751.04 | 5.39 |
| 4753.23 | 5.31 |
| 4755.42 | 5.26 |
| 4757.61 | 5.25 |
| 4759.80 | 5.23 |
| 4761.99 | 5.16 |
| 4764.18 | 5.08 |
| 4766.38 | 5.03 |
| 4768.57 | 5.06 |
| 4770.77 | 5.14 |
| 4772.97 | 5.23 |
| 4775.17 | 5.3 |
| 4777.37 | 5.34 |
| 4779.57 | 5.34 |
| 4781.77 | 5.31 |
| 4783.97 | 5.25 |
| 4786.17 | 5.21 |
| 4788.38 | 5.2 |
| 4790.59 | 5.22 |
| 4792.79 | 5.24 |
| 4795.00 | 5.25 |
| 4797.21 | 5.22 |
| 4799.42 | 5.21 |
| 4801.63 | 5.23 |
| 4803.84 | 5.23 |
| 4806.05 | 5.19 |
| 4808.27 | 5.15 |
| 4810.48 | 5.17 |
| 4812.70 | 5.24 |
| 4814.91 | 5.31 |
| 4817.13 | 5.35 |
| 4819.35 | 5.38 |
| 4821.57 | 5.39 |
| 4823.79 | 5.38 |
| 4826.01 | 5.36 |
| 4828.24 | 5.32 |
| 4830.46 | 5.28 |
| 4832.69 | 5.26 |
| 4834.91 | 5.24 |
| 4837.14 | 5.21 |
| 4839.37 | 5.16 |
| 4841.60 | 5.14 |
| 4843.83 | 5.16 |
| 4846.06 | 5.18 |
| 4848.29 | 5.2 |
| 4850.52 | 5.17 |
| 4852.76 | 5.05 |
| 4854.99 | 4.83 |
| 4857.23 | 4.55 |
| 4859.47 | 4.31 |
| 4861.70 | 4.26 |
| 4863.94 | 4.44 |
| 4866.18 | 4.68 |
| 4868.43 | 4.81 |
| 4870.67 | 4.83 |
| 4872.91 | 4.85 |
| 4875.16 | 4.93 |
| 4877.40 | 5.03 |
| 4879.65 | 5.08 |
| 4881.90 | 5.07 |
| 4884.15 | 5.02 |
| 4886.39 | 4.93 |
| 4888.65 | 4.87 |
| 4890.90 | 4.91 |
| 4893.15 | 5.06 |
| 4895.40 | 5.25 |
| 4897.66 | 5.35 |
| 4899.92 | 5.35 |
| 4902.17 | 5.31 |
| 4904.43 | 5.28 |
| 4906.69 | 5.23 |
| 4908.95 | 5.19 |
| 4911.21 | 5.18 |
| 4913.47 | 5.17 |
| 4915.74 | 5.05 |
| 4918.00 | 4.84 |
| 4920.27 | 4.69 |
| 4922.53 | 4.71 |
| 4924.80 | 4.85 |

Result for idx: 0.05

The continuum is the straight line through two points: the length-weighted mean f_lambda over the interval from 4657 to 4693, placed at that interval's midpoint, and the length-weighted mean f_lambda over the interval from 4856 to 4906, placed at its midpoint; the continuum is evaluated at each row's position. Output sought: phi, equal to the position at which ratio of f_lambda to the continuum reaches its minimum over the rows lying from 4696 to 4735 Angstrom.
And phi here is 4705.31 Angstrom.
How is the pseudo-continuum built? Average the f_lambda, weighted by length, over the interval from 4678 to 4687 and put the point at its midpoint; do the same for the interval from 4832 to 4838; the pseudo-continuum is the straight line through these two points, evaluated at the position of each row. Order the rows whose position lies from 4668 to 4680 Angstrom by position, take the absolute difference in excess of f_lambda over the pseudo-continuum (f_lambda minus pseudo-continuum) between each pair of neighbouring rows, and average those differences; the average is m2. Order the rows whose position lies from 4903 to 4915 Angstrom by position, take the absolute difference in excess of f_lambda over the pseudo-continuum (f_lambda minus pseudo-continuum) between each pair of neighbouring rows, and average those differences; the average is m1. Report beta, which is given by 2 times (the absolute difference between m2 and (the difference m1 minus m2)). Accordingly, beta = 0.18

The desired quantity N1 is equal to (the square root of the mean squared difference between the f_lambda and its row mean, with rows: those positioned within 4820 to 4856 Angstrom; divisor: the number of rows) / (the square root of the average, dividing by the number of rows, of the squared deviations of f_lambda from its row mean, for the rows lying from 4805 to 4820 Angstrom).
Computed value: 1.6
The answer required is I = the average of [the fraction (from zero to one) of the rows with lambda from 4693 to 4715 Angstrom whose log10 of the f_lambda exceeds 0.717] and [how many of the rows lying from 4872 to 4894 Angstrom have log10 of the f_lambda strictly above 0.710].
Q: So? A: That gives 0.0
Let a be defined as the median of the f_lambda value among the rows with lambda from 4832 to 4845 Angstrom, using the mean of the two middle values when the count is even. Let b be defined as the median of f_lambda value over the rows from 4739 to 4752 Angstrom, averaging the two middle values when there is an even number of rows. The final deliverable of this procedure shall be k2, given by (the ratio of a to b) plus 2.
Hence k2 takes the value 2.96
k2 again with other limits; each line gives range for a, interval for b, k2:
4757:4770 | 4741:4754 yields 2.95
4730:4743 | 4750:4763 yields 2.98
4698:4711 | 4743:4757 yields 2.92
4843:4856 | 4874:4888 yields 3.03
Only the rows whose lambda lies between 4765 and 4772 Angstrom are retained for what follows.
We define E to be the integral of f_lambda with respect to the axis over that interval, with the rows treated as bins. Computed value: 35.5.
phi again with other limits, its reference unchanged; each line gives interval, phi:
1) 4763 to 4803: 4766.38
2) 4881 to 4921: 4920.27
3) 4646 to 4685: 4666.47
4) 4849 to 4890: 4861.70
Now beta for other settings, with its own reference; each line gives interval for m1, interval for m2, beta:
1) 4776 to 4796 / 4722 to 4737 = 0.09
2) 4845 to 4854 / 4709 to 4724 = 0.12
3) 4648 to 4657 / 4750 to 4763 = 0.14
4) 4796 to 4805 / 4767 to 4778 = 0.26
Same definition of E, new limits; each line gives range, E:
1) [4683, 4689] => 31.4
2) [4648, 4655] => 36.0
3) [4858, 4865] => 30.4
